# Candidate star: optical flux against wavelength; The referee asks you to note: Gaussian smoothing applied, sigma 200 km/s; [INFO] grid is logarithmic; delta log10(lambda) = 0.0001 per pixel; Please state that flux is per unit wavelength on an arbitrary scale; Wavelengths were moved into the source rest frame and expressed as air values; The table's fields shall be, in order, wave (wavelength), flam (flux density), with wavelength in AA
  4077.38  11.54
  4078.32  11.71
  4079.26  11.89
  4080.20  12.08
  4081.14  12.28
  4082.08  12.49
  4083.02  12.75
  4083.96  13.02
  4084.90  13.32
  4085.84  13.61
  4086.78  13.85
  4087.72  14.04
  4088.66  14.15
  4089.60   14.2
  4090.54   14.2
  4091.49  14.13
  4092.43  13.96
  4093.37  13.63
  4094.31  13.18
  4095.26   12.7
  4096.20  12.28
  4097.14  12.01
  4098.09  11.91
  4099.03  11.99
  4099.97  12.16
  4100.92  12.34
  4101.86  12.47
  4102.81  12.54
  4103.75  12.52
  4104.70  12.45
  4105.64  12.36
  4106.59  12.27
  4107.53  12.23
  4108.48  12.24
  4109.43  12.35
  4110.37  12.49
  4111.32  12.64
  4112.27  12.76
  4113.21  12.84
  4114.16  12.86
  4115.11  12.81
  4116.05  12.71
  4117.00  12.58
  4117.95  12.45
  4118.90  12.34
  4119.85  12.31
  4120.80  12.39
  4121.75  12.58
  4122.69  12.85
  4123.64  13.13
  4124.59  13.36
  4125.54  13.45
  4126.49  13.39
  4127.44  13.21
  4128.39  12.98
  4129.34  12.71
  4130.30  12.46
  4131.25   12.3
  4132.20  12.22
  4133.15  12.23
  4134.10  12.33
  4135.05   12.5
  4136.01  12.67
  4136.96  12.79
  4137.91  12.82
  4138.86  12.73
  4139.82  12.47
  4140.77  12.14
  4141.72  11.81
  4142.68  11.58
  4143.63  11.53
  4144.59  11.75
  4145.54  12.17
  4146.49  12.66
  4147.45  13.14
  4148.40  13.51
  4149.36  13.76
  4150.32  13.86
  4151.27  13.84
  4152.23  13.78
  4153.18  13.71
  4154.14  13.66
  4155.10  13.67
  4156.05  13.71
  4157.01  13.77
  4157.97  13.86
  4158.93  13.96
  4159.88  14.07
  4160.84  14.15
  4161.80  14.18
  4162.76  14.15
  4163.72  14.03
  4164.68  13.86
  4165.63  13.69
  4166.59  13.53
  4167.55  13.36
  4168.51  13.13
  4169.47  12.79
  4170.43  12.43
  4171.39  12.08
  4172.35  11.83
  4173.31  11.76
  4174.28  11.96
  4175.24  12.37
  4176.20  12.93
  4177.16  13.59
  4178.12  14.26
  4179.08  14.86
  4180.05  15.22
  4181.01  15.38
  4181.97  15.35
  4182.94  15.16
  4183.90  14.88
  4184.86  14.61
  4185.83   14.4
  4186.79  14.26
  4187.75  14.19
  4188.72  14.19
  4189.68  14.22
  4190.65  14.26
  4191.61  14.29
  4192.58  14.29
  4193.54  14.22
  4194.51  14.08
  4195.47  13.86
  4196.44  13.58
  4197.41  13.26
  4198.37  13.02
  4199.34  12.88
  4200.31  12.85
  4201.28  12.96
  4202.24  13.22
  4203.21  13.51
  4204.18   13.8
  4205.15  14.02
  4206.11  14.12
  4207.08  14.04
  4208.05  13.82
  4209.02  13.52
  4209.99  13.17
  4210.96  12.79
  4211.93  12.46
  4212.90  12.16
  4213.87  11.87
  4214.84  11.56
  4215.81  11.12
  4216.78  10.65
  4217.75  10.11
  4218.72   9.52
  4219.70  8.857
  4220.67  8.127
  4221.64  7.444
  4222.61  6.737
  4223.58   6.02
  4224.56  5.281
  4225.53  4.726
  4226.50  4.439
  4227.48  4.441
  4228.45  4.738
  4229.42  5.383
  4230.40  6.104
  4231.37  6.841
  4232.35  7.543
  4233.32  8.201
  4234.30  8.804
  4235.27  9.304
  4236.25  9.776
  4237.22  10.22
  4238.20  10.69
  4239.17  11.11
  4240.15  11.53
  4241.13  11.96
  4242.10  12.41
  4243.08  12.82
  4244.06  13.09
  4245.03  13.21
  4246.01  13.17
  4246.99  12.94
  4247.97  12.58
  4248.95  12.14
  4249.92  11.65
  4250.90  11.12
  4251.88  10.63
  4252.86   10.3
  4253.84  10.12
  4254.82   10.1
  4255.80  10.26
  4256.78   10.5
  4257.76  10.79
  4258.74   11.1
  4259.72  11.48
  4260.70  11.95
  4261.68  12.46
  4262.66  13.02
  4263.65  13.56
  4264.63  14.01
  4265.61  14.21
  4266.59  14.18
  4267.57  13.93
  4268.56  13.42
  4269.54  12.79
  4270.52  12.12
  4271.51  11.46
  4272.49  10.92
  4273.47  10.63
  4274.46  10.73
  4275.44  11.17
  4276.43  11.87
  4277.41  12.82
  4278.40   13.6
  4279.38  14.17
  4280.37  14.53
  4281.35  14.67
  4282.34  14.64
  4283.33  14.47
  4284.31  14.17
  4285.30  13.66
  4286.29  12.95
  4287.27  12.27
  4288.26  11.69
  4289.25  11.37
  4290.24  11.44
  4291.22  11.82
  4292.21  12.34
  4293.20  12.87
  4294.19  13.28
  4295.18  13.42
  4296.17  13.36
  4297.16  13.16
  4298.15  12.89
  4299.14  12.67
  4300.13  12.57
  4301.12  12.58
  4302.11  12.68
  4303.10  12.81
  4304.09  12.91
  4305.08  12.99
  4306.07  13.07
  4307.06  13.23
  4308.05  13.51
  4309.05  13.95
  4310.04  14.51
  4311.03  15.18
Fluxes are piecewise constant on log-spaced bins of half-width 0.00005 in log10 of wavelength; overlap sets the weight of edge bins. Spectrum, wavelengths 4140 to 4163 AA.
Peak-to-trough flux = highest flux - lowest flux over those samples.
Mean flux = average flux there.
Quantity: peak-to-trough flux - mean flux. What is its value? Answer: -10.6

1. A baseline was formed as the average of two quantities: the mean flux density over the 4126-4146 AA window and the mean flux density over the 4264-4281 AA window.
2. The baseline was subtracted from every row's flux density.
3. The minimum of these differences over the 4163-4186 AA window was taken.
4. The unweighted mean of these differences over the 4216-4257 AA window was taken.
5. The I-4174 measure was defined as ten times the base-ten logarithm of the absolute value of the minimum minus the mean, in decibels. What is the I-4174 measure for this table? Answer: 3.7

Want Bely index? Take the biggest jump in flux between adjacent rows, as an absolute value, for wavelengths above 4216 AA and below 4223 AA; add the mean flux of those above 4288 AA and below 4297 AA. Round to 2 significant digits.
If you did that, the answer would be 13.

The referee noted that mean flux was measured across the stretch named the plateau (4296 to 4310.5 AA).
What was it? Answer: 13.1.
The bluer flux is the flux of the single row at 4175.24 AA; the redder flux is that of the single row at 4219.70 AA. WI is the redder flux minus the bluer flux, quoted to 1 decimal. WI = -3.5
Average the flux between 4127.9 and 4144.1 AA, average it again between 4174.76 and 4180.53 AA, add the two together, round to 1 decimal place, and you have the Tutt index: 26.2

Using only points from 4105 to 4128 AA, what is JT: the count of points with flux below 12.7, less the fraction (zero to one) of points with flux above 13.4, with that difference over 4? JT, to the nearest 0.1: 3.2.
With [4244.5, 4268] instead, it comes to 3.7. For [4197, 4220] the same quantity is 2.2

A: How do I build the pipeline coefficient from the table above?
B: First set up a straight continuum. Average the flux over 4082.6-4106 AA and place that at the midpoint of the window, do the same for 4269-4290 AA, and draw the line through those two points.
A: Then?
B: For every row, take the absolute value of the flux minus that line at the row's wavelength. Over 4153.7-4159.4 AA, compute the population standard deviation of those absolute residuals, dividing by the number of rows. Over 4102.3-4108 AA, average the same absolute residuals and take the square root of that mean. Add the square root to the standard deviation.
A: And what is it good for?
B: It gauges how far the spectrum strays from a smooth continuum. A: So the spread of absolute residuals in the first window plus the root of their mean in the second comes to 0.90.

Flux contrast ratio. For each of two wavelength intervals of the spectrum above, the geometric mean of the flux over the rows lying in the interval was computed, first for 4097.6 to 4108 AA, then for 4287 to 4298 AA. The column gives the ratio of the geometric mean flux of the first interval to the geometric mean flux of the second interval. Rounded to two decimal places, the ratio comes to 0.99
